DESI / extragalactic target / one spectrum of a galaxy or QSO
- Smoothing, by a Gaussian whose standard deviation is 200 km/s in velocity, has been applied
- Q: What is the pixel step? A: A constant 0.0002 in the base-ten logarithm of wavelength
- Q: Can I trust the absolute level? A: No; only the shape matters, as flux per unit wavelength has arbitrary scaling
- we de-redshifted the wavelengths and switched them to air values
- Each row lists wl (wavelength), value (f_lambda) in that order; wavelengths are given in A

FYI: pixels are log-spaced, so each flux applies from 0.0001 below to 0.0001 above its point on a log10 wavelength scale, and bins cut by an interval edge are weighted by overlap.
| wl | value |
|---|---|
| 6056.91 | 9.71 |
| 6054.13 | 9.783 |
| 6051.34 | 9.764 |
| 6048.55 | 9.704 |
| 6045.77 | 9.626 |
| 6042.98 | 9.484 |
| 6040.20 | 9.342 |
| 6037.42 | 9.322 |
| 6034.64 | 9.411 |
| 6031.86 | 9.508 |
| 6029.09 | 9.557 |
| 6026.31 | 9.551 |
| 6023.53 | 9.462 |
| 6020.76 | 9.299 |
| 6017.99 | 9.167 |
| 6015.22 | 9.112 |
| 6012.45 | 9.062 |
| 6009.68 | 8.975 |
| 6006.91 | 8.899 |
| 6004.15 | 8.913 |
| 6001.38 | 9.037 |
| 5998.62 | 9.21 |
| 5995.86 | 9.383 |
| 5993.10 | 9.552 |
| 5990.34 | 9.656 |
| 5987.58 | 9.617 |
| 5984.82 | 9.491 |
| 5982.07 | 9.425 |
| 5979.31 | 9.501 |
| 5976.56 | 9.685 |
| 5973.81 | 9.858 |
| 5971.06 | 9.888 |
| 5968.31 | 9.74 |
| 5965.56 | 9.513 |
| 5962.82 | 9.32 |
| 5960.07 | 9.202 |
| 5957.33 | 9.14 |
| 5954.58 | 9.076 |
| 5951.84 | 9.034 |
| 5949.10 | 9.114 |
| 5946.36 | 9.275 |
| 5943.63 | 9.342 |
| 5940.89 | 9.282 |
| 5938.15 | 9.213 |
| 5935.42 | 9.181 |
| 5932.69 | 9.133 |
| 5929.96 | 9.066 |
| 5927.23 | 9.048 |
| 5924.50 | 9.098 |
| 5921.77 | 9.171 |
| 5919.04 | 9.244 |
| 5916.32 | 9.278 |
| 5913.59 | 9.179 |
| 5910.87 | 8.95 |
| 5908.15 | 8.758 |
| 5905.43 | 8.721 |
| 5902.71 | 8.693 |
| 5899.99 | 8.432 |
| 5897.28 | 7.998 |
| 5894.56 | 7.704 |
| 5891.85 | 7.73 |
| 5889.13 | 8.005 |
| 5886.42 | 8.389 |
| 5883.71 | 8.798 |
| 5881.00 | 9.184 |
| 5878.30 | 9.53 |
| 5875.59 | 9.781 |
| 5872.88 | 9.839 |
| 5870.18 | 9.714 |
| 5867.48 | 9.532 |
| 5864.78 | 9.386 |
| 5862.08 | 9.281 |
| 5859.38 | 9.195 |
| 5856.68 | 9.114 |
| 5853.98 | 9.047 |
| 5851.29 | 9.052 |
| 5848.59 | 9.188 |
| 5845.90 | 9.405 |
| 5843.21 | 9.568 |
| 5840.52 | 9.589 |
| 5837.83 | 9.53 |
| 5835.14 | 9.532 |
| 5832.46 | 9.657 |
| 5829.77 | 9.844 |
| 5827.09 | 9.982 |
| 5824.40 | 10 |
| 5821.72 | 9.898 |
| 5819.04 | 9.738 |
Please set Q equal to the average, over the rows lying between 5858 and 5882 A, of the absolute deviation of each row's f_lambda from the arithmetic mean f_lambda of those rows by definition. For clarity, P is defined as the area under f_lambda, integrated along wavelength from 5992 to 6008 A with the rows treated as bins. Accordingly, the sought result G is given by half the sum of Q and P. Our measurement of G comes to 73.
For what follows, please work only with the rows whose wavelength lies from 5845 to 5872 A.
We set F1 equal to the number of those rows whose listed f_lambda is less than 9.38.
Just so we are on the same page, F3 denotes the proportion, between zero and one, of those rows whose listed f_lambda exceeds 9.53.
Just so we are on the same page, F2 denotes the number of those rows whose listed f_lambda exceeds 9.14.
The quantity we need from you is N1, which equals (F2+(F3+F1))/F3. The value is 66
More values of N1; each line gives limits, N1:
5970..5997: 18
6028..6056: 25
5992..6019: 121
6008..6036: 61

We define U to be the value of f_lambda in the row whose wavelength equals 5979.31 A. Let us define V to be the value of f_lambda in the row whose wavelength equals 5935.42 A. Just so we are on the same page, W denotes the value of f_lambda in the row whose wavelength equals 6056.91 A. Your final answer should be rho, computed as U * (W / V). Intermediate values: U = 9.501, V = 9.181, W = 9.71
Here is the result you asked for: 10.0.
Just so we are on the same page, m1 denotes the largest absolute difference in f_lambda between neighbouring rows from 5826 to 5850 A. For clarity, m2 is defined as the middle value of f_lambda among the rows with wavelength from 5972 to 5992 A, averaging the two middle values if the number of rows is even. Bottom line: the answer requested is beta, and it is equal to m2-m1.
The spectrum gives 9.4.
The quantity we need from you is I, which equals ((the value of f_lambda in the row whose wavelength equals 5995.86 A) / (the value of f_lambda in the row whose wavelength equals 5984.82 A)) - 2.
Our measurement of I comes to -1.01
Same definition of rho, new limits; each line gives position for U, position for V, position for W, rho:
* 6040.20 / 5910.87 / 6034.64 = 9.8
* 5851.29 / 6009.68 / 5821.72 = 10.0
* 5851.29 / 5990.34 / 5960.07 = 8.6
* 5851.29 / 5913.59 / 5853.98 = 8.9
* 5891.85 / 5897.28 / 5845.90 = 9.1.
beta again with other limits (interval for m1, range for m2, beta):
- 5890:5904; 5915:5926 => 8.8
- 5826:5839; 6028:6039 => 9.3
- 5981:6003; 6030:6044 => 9.2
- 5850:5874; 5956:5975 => 9.3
